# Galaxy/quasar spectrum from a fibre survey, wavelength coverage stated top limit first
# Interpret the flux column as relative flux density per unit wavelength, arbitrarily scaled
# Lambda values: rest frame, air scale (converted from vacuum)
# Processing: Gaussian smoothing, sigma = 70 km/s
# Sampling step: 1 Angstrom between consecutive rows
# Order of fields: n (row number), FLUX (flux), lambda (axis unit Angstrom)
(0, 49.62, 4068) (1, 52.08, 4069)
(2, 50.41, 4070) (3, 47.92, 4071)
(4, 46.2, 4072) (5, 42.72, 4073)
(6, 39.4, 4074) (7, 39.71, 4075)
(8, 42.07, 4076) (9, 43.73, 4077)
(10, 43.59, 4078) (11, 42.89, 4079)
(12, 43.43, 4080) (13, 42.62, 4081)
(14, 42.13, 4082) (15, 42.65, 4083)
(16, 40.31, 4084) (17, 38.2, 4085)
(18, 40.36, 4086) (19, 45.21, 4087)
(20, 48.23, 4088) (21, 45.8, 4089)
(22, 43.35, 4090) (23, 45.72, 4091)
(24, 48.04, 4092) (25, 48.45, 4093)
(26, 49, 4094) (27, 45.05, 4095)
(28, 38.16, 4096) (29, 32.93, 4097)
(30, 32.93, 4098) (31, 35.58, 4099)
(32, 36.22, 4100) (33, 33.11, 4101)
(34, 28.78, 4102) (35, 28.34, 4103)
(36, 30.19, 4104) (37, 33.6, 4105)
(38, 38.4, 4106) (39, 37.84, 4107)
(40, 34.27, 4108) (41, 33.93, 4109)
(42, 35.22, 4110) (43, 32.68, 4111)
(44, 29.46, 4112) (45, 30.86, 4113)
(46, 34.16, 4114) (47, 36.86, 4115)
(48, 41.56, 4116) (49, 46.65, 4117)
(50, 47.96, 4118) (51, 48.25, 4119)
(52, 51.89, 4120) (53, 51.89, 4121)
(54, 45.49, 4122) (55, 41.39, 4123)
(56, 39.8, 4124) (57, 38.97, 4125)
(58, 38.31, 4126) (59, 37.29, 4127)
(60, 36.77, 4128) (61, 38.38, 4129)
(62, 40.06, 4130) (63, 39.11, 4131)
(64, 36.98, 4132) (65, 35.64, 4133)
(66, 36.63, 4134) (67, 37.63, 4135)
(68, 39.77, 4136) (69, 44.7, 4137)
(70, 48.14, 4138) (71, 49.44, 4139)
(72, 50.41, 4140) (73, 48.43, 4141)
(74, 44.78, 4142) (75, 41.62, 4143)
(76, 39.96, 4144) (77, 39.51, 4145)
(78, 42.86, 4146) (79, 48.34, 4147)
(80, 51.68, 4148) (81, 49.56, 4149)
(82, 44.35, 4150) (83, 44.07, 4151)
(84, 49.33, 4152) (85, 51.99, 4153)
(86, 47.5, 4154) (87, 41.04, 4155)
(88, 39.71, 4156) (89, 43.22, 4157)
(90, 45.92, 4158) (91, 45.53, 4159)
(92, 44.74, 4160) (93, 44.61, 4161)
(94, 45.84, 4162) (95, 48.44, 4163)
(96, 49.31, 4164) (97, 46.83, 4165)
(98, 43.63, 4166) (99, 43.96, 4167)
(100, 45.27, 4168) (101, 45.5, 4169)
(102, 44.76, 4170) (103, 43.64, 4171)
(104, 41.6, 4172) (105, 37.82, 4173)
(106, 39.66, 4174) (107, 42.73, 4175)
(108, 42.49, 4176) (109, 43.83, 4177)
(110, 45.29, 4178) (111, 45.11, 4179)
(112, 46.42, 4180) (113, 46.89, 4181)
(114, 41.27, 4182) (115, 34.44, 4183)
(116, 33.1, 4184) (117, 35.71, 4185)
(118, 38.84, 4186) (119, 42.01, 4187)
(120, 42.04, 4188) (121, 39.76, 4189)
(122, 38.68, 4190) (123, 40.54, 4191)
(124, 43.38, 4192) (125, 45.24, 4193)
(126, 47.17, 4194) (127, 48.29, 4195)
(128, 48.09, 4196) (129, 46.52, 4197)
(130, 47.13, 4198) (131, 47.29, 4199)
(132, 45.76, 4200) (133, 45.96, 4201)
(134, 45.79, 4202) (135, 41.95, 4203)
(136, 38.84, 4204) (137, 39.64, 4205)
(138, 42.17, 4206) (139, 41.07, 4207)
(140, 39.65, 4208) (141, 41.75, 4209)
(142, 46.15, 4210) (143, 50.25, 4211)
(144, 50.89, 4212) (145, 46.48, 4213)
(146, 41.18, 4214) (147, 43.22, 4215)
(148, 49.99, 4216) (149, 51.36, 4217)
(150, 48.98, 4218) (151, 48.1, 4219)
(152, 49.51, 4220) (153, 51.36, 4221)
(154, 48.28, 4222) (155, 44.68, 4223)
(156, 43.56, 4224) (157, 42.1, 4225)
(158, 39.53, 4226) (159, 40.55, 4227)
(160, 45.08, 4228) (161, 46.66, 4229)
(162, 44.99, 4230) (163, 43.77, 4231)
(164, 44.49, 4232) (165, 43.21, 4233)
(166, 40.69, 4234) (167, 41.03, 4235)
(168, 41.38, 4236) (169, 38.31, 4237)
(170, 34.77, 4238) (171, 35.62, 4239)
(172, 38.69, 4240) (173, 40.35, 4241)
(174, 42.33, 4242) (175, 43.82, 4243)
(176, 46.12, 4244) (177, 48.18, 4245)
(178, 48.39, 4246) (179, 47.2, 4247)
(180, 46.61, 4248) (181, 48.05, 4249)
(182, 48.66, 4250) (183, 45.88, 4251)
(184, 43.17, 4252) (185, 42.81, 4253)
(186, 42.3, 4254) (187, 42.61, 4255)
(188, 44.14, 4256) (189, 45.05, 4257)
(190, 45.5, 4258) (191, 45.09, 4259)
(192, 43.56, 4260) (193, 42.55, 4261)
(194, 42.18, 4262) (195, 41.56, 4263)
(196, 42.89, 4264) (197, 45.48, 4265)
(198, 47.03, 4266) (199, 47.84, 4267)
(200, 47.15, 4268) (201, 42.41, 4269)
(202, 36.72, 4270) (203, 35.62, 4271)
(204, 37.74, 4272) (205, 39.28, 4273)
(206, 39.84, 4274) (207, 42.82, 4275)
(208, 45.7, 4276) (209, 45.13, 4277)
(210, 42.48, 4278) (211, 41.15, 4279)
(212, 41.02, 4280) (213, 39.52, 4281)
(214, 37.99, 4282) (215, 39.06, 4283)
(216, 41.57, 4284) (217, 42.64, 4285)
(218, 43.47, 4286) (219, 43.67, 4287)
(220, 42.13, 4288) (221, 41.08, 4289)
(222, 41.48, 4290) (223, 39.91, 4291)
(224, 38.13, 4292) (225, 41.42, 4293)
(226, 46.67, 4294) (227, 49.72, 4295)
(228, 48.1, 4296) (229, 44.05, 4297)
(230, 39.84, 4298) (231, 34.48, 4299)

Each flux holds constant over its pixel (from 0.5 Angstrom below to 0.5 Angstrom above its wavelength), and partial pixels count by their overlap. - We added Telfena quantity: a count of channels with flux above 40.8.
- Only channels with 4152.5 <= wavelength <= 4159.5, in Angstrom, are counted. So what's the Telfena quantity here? 6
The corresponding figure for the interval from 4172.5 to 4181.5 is 7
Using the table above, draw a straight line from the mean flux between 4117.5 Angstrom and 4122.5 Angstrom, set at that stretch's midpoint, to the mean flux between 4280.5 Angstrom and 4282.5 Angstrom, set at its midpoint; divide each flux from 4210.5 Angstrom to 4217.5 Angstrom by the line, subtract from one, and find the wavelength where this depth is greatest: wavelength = 4214 Angstrom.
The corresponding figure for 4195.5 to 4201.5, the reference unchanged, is 4200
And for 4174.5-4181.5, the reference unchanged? 4176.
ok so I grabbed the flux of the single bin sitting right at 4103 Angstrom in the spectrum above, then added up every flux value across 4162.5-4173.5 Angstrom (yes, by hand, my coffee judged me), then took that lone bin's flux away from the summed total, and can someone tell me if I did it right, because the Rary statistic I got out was 462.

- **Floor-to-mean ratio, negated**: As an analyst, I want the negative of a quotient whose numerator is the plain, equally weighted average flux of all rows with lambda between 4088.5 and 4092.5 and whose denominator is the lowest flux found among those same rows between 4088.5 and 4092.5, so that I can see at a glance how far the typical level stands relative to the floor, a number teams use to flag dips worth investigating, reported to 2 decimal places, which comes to -1.05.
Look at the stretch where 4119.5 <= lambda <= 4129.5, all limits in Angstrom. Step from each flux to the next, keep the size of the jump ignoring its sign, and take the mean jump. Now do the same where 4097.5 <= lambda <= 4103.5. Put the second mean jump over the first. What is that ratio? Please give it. 1.20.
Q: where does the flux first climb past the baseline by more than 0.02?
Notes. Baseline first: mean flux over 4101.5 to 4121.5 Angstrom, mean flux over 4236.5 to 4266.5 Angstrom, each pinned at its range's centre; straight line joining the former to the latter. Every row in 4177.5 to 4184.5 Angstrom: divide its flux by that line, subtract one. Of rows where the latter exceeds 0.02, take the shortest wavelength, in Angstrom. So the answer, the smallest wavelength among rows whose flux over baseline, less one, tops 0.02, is 4178 Angstrom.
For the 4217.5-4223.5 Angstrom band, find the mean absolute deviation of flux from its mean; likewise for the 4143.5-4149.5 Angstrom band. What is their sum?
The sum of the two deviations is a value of 6.0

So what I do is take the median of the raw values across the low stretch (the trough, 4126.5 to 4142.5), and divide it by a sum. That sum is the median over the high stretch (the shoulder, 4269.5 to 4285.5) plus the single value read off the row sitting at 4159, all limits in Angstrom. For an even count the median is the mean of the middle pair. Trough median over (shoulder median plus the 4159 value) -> 0.46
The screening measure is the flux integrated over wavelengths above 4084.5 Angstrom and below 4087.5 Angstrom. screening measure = 124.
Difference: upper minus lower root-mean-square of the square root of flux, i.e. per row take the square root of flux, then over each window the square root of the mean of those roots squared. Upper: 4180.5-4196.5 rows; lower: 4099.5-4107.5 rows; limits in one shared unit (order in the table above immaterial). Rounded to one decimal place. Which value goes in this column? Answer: 0.7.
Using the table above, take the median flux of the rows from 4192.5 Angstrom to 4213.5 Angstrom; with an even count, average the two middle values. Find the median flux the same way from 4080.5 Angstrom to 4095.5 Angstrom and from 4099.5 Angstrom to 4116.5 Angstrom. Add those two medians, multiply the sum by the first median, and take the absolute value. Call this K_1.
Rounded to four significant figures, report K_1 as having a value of 3630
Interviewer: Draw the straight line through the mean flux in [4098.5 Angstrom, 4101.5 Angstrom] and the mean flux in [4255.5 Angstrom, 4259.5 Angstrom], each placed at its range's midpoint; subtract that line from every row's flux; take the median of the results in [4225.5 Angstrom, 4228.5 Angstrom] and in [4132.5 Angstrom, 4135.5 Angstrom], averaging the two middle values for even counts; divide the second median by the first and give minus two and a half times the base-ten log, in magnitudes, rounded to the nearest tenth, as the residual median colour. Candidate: 1.7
